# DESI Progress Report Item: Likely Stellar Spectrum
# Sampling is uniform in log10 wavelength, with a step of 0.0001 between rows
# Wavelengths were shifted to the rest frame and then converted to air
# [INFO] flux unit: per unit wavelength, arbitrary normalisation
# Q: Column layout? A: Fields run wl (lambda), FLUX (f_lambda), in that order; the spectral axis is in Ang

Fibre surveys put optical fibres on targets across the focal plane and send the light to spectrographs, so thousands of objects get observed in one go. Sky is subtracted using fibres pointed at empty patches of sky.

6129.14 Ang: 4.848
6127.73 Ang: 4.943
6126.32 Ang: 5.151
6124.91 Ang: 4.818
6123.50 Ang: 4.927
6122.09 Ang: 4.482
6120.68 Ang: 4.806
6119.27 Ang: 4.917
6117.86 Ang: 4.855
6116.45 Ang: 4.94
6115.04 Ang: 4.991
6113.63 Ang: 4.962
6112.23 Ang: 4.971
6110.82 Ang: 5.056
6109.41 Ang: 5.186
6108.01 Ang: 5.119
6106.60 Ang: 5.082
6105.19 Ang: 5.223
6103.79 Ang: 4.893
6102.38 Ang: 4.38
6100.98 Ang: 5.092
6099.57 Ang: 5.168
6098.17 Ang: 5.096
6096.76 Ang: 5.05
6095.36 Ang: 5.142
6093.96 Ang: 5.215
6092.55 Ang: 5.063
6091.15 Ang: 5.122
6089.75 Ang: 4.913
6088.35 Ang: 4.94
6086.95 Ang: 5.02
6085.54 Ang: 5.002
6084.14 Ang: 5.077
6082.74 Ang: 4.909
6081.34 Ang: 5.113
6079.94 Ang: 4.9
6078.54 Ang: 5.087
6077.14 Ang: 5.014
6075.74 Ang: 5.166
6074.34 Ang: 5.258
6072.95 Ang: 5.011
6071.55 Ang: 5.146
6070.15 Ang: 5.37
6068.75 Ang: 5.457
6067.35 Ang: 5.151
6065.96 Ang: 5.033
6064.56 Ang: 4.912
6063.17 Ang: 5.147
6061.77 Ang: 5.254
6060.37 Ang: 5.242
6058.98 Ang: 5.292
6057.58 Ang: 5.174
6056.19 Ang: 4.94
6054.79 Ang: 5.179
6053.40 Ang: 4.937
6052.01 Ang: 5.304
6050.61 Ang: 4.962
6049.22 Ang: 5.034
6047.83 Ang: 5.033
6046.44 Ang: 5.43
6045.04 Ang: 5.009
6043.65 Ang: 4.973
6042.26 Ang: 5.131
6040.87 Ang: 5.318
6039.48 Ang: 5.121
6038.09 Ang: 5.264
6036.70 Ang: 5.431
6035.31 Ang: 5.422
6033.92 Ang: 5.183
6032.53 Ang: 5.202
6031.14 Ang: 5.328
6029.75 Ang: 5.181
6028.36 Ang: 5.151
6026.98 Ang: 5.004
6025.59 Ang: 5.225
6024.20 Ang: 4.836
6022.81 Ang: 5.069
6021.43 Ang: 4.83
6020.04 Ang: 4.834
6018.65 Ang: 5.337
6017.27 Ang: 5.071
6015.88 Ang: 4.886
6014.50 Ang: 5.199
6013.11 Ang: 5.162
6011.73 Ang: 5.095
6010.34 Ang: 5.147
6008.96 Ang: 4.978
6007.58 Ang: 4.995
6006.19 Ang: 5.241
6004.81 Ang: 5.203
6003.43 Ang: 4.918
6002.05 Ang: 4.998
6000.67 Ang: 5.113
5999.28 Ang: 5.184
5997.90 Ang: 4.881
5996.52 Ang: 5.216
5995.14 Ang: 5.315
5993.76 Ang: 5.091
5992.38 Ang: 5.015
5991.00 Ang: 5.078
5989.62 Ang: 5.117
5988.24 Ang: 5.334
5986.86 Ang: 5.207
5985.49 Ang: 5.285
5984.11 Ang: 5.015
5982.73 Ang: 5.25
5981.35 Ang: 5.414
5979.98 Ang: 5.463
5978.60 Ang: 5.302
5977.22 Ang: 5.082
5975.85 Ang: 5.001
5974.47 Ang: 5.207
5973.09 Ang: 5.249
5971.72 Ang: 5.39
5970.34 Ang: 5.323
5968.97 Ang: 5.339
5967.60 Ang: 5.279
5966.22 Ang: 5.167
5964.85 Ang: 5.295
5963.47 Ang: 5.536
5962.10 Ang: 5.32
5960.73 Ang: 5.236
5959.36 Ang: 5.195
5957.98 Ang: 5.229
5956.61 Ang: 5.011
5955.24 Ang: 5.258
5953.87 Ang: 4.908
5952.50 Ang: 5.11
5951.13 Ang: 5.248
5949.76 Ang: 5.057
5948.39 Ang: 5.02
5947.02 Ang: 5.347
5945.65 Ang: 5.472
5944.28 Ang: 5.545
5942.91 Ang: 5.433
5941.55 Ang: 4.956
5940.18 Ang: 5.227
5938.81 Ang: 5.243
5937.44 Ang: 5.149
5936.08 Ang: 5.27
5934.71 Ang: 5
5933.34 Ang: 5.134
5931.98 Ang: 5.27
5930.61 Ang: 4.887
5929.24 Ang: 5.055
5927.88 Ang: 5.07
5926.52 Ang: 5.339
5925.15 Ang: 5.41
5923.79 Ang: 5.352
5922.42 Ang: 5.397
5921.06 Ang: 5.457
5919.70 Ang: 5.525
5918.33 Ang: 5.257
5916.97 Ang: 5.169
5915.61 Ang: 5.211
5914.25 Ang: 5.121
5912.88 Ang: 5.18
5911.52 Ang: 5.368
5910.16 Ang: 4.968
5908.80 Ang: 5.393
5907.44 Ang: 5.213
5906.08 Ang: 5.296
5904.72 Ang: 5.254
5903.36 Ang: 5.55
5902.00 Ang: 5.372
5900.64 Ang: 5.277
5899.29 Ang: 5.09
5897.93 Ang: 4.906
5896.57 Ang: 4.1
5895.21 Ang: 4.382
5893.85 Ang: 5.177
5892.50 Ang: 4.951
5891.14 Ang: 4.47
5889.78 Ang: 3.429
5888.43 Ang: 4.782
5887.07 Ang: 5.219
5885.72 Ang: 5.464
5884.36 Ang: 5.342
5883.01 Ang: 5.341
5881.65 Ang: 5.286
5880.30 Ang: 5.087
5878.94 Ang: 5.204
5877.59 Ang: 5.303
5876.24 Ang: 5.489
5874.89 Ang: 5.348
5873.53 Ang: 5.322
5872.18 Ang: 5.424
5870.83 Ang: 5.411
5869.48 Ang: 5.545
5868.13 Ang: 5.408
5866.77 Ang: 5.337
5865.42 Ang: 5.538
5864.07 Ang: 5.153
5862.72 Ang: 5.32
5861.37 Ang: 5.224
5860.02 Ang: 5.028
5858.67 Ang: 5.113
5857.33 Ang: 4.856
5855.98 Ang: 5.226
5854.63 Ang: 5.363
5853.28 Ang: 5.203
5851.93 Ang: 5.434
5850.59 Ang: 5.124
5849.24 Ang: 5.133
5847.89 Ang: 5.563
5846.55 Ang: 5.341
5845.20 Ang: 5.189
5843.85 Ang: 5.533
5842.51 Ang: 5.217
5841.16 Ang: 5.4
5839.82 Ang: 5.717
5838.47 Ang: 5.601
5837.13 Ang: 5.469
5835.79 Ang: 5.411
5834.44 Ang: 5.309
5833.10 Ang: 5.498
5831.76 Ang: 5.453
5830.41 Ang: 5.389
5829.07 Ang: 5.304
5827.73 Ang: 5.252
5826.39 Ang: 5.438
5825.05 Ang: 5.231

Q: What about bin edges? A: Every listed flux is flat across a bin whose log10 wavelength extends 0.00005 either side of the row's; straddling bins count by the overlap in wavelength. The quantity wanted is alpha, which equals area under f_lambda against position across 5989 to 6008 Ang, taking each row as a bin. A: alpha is 97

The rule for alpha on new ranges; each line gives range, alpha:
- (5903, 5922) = 100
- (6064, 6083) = 97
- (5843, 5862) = 100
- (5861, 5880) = 102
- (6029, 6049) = 104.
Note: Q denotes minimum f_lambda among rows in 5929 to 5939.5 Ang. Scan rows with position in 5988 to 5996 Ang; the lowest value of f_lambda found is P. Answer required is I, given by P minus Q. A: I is 0.1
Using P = 5.015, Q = 4.887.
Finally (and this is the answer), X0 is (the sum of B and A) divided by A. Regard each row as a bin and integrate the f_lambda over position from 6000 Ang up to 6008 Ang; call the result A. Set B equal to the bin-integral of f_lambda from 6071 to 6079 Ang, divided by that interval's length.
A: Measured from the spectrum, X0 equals 1.126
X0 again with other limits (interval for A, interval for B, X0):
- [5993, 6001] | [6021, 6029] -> 1.123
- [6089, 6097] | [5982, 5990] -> 1.128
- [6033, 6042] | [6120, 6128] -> 1.102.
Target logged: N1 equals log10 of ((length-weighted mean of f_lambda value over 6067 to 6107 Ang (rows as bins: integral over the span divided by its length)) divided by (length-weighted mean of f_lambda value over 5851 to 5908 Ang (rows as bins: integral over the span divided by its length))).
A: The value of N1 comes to -0.007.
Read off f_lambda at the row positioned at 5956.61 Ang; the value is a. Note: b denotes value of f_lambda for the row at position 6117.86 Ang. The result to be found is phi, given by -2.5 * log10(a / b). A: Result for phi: -0.03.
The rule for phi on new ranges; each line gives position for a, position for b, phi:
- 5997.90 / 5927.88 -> 0.04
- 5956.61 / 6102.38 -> -0.15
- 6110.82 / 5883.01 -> 0.06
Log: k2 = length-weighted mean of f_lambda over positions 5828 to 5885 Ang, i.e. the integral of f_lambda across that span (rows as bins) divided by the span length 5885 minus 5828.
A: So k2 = 5.33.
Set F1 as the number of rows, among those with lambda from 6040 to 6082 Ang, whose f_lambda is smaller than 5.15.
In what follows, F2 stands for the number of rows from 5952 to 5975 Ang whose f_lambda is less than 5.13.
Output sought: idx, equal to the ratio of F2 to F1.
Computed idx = 0.2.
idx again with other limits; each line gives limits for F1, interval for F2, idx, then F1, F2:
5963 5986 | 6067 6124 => 10.0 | 3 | 30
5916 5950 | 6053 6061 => 0.2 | 9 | 2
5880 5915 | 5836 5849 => 0.0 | 11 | 0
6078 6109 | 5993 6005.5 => 0.3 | 19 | 5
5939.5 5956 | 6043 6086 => 3.4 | 5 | 17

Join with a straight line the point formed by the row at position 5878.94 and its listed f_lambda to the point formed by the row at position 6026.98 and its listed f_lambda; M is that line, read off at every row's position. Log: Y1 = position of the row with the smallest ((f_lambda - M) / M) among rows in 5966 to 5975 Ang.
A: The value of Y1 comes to 5966.22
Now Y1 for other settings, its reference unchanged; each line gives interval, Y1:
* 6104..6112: 6110.82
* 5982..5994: 5984.11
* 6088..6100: 6089.75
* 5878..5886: 5880.30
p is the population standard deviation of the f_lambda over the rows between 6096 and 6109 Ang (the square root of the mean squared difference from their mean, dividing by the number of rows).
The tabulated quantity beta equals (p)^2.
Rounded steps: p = 0.239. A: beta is 0.057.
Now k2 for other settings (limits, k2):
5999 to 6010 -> 5.08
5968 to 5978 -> 5.23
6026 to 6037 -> 5.23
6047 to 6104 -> 5.08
